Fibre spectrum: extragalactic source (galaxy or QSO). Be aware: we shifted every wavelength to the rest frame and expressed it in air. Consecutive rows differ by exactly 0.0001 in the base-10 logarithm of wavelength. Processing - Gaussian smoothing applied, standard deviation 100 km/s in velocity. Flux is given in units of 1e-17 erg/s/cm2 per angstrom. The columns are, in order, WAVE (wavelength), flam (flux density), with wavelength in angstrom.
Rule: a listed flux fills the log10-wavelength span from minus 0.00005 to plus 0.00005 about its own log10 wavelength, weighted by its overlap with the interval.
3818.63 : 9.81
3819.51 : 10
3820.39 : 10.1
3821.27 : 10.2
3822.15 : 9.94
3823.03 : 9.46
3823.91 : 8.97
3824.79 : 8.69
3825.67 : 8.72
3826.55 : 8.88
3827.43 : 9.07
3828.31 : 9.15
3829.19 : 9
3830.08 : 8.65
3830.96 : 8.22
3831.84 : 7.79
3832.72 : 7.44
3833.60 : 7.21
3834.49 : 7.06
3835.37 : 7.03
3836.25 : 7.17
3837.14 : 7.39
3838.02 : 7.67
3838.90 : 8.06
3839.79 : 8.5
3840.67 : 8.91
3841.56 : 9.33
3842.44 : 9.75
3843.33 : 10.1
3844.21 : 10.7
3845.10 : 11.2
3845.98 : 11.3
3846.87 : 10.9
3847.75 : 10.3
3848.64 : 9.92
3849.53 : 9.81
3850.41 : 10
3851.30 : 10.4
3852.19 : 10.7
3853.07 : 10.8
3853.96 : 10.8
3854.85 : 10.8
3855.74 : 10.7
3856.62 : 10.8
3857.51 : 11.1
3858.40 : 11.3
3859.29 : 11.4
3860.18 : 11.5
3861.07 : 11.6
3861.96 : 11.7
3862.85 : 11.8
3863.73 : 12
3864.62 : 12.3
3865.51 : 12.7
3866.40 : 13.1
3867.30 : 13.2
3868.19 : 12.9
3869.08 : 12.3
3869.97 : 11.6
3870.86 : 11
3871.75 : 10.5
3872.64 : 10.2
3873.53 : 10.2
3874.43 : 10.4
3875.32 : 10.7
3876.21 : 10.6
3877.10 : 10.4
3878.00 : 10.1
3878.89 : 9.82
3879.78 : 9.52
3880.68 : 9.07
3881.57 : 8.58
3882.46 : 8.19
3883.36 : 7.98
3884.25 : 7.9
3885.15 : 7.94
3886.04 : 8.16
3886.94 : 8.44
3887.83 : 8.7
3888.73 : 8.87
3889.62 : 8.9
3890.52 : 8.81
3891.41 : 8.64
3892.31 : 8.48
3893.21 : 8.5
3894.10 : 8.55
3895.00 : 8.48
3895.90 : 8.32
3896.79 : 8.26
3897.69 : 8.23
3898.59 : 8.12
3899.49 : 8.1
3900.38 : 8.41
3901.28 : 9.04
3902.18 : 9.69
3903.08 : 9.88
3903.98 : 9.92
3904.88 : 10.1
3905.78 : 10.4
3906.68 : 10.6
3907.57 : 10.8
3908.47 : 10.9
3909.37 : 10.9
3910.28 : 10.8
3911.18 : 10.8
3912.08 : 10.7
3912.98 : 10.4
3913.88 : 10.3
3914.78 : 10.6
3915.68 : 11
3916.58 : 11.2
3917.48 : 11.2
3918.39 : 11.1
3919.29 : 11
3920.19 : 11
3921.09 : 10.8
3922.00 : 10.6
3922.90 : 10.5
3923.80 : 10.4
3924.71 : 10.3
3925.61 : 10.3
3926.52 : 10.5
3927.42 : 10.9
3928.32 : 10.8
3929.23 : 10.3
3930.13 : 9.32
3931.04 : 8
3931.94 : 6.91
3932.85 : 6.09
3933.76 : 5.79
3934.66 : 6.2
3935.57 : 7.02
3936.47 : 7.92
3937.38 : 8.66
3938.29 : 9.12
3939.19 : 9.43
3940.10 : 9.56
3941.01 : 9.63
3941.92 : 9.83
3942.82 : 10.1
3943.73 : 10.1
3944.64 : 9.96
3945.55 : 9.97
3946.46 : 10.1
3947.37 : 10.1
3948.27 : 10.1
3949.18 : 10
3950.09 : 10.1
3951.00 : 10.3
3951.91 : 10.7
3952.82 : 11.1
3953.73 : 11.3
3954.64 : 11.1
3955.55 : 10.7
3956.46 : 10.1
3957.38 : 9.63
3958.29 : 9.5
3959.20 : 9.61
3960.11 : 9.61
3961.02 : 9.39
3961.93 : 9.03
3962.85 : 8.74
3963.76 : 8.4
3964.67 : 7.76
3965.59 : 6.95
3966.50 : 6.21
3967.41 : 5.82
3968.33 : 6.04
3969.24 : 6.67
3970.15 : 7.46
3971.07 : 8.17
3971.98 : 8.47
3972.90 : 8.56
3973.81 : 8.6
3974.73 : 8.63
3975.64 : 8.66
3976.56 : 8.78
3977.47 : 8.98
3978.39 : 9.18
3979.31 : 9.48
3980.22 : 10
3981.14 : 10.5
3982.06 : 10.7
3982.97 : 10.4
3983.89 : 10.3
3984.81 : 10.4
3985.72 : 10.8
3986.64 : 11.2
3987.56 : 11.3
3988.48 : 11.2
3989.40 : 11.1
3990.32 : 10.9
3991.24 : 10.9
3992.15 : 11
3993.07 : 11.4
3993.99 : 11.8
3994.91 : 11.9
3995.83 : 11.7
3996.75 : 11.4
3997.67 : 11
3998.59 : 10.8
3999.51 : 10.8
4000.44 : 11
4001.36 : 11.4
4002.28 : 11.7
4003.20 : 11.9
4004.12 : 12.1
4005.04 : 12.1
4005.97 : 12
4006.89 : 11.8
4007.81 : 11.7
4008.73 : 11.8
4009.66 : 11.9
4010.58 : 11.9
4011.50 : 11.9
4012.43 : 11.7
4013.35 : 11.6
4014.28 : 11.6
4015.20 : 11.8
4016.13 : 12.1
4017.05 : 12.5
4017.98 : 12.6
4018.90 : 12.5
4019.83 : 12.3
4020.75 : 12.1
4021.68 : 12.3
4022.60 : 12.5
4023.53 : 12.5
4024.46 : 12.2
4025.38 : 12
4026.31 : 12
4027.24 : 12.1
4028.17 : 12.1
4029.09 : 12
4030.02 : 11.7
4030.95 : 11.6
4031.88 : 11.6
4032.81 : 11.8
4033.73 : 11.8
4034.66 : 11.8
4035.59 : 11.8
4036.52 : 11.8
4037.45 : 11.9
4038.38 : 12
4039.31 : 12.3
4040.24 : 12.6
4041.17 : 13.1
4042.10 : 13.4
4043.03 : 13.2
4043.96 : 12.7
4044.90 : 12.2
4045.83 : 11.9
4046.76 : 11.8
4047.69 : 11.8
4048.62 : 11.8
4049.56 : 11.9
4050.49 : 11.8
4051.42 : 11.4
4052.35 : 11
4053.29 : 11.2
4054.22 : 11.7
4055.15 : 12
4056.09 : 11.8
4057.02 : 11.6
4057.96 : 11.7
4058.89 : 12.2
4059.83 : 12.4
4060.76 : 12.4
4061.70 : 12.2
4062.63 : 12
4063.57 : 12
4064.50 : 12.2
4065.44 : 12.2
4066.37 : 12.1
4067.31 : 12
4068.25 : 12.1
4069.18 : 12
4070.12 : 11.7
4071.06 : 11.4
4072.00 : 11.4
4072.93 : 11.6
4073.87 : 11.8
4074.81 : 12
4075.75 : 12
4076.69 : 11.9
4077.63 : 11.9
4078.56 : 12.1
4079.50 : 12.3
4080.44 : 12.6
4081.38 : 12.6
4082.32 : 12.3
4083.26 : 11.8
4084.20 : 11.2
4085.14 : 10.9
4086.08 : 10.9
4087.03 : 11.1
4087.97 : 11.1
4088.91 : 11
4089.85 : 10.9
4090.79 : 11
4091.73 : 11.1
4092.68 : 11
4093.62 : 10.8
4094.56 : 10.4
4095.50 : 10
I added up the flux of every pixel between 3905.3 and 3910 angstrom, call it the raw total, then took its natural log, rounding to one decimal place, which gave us 4.0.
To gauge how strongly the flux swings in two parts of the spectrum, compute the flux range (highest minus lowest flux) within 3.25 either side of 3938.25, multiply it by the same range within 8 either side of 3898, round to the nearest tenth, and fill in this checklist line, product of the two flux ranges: 6.0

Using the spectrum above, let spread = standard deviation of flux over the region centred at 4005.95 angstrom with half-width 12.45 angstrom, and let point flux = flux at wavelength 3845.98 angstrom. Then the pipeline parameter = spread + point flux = 11.7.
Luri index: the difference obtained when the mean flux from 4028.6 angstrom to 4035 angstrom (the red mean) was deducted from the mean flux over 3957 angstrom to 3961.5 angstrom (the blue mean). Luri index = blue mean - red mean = -2.2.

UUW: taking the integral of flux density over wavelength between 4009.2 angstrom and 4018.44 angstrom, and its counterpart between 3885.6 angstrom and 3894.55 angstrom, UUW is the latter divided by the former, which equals 0.70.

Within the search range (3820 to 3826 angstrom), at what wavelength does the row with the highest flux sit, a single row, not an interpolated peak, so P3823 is 3821.27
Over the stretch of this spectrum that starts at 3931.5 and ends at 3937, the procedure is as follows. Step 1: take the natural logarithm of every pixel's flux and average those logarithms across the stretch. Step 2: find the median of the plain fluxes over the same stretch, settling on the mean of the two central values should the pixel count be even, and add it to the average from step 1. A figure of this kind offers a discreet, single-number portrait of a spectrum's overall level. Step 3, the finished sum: 8.4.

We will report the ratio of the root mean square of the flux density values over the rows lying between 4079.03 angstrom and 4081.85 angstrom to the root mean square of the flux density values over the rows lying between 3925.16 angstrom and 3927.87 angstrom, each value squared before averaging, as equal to 1.18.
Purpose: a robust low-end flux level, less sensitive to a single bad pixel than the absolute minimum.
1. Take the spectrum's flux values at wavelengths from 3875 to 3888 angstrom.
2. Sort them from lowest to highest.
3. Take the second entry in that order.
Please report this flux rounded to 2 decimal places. 7.94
